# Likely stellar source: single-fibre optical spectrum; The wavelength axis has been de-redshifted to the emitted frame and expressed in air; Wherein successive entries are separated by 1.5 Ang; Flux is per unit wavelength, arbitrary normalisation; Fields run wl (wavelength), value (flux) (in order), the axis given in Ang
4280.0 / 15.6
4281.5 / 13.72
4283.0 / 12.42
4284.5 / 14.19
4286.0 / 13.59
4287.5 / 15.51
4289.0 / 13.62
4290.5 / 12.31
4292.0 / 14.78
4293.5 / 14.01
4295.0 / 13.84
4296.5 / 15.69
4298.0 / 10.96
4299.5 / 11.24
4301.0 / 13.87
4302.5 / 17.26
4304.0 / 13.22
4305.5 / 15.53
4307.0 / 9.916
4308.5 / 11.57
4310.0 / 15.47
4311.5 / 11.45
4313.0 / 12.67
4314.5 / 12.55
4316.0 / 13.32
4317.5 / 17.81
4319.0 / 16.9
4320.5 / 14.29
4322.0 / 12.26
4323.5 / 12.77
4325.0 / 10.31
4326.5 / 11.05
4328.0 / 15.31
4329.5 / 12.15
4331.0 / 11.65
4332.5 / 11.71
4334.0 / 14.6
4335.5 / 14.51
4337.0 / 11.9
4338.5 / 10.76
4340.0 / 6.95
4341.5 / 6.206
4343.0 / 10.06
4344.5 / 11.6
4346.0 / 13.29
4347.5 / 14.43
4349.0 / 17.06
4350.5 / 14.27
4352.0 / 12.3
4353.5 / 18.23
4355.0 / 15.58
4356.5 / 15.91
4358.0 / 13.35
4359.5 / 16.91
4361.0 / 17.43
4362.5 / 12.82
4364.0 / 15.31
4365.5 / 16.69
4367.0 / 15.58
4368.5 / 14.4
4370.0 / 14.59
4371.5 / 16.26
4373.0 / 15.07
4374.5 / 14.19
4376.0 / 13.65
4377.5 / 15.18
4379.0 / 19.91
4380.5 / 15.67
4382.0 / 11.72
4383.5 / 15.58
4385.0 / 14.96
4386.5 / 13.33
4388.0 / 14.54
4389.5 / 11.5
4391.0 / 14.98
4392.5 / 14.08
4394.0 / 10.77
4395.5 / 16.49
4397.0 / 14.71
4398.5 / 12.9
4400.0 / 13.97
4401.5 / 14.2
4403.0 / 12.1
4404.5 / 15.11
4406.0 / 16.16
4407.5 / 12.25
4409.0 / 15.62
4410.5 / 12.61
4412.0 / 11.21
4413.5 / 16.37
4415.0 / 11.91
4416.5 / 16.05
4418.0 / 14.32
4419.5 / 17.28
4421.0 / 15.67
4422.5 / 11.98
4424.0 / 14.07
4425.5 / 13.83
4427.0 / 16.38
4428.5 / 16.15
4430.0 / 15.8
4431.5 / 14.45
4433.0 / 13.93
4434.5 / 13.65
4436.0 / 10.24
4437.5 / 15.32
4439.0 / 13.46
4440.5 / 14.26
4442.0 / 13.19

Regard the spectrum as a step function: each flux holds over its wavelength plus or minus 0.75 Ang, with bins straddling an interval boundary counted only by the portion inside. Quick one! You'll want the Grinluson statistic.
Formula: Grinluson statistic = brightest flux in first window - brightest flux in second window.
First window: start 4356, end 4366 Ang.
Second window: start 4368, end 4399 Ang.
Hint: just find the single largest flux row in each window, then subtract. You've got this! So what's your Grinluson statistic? -2.48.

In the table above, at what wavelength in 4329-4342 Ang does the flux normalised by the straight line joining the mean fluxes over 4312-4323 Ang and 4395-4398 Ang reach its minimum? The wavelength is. 4341.5 Ang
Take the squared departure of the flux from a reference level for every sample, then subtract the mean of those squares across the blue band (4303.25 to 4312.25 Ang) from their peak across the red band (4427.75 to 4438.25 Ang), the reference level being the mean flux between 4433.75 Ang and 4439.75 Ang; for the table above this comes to 4.4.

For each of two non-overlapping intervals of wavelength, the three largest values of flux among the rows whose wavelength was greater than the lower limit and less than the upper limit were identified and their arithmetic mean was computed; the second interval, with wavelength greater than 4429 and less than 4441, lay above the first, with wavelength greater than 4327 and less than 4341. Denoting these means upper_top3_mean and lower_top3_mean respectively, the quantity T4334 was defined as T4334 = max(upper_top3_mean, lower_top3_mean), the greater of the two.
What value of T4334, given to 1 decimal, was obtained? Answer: 15.2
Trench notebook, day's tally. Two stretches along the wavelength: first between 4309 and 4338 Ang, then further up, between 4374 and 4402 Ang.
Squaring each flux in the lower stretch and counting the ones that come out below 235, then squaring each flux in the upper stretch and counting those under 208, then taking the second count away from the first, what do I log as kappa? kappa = 6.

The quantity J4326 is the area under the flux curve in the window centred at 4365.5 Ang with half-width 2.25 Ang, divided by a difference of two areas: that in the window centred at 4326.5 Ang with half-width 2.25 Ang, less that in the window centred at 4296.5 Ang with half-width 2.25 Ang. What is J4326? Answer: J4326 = -12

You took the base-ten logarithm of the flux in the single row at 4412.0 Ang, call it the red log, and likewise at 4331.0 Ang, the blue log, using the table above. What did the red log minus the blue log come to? -0.017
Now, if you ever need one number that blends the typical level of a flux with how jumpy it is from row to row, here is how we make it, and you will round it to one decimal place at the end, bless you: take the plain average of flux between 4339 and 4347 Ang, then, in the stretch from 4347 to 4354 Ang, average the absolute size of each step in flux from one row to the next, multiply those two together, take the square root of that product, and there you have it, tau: 5.7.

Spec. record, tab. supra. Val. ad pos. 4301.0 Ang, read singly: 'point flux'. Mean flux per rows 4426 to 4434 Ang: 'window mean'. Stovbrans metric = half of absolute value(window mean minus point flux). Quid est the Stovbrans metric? 0.7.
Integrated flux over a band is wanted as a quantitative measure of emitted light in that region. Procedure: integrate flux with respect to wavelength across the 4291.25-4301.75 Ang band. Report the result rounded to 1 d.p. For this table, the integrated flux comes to 141.6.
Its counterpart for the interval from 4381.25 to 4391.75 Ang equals 144.9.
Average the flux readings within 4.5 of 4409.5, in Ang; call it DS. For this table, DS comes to 14.0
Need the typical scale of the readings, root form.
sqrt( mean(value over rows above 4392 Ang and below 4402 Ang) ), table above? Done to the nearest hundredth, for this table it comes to 3.72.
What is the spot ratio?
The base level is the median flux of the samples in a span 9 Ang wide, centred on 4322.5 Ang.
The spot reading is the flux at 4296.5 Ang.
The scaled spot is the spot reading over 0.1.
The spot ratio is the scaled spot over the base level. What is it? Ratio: 12.5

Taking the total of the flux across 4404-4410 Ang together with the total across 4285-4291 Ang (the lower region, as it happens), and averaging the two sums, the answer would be 57.1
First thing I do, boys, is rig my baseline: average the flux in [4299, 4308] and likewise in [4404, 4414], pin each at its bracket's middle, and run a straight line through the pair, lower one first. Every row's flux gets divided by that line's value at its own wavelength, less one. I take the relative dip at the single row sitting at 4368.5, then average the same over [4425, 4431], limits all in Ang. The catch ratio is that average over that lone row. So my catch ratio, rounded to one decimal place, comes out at 2.5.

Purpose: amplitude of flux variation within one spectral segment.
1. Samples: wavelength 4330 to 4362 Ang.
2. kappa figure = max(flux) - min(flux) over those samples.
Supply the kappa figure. 12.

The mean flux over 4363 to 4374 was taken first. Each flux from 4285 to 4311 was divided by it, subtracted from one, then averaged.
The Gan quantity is 0.11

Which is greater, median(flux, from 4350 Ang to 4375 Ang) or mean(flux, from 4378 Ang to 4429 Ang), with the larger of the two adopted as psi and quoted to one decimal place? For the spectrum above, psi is 15.3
